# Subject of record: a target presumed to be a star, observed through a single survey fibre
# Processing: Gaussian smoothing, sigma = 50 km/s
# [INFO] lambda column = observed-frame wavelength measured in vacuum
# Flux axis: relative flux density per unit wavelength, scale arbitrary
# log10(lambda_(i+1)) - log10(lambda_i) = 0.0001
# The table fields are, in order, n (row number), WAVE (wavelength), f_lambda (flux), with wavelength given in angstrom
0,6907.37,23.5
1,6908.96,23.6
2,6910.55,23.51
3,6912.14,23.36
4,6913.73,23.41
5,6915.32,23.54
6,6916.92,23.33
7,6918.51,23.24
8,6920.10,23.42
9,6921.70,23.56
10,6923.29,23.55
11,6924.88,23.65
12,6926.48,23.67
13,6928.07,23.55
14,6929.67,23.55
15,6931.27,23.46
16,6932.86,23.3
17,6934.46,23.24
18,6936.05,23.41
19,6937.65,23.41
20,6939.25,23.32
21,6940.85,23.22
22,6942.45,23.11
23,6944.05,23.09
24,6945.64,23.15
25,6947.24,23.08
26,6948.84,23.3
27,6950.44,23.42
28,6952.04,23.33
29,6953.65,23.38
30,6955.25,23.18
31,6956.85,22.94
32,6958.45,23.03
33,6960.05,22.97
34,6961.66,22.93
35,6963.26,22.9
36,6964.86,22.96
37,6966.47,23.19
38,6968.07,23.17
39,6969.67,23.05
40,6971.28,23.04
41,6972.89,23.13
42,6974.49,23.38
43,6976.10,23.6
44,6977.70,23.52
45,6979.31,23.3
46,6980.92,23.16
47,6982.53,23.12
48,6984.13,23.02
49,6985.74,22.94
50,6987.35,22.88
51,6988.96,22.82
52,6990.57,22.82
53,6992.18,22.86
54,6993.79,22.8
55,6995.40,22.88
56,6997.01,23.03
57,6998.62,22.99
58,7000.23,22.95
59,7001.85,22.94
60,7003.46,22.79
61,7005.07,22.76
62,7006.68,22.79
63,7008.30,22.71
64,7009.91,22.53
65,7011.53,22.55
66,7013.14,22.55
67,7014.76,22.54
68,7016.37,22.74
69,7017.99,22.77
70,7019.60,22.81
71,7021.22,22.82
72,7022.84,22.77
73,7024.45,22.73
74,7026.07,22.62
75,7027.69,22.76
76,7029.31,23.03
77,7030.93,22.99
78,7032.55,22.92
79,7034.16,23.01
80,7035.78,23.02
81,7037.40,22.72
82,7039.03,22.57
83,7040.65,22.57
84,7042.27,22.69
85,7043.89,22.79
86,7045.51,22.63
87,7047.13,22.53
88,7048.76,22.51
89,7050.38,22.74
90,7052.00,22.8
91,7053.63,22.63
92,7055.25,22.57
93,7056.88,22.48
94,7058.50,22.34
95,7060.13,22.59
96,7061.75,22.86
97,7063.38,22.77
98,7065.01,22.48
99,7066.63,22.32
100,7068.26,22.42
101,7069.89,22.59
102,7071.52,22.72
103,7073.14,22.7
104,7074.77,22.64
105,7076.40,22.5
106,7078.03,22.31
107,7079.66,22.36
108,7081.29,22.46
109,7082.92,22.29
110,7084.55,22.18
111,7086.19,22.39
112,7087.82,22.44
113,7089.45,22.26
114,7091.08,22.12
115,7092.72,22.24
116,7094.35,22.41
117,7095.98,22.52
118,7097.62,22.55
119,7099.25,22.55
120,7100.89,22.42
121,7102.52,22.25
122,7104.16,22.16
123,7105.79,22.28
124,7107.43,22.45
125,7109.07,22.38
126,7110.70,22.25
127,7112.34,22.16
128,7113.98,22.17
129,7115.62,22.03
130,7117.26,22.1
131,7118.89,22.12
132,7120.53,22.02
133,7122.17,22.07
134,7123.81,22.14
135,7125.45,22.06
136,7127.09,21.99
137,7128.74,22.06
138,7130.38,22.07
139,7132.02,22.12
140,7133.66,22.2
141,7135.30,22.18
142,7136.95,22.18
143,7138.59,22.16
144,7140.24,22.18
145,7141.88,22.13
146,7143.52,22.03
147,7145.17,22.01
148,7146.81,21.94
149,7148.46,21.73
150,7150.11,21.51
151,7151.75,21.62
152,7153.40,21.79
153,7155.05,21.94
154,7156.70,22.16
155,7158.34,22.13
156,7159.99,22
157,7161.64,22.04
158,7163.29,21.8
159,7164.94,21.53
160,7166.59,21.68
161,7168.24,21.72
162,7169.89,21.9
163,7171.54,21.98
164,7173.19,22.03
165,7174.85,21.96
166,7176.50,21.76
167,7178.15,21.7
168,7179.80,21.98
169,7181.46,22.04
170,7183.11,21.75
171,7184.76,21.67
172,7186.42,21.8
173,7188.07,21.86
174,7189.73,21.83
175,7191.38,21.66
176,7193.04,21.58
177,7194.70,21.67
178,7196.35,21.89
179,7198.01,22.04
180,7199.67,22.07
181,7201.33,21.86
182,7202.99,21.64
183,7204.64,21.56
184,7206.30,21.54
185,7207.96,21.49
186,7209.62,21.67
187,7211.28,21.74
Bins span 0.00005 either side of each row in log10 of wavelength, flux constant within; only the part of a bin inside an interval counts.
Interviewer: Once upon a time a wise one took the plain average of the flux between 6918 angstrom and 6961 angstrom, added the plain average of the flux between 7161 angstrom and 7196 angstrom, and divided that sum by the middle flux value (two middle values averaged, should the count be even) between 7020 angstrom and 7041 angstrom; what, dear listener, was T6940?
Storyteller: 1.982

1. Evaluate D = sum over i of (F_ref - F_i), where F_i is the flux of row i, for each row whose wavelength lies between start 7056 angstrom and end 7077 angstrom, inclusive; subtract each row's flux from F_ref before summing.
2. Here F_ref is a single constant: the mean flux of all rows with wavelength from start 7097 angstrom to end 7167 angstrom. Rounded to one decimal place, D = -6.4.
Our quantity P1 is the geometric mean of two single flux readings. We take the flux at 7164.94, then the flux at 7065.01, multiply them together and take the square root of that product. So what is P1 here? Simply 22.0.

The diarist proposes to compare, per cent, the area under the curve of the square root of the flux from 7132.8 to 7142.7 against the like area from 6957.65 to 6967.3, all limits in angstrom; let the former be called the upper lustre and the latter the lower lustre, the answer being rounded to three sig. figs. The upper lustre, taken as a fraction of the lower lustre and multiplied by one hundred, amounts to 101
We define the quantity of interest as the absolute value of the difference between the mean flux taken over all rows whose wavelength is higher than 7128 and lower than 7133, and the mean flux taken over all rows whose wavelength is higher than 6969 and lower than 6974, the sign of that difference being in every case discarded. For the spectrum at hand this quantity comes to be 1.0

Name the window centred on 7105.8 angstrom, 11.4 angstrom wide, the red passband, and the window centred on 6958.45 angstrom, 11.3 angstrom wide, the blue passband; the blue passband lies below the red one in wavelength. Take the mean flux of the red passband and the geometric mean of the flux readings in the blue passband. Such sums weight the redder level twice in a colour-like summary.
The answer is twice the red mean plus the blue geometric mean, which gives 67.7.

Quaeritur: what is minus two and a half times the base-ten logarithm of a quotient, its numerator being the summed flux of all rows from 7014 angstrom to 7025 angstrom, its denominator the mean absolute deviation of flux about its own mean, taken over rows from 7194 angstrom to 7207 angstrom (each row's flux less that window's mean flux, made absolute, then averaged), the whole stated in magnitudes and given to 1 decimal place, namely -7.4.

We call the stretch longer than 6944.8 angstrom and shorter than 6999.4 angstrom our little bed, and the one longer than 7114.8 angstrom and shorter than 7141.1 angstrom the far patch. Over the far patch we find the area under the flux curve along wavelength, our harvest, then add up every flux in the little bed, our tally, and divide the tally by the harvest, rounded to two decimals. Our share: 1.35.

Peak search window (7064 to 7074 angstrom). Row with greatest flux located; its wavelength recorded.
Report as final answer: 7071.52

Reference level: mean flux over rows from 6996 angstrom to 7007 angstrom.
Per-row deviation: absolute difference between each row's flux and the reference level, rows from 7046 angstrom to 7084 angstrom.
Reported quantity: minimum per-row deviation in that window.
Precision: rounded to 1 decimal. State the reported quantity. 0.0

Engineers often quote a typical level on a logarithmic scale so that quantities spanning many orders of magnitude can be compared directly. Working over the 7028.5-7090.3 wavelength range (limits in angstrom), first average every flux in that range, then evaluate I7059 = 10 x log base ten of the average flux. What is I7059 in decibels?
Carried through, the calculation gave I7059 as 13.54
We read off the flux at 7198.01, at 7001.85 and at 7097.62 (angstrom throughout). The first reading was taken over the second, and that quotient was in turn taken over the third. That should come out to 0.0426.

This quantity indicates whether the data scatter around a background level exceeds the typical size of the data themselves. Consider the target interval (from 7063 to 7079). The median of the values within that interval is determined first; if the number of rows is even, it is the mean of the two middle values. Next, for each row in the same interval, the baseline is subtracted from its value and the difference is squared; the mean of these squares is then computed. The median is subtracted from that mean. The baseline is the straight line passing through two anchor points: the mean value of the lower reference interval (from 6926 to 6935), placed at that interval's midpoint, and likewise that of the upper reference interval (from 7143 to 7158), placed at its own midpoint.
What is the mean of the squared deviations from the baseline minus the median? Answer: -22.5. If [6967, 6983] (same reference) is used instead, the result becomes -23.1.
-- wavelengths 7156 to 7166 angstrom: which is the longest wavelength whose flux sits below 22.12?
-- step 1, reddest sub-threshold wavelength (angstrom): 7164.94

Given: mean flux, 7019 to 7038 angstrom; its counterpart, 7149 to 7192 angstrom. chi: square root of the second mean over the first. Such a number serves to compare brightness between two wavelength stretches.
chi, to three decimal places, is 0.978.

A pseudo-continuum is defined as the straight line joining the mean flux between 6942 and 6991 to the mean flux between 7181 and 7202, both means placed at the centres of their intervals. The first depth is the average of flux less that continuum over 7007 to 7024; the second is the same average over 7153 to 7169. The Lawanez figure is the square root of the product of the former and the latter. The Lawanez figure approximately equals 0.14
